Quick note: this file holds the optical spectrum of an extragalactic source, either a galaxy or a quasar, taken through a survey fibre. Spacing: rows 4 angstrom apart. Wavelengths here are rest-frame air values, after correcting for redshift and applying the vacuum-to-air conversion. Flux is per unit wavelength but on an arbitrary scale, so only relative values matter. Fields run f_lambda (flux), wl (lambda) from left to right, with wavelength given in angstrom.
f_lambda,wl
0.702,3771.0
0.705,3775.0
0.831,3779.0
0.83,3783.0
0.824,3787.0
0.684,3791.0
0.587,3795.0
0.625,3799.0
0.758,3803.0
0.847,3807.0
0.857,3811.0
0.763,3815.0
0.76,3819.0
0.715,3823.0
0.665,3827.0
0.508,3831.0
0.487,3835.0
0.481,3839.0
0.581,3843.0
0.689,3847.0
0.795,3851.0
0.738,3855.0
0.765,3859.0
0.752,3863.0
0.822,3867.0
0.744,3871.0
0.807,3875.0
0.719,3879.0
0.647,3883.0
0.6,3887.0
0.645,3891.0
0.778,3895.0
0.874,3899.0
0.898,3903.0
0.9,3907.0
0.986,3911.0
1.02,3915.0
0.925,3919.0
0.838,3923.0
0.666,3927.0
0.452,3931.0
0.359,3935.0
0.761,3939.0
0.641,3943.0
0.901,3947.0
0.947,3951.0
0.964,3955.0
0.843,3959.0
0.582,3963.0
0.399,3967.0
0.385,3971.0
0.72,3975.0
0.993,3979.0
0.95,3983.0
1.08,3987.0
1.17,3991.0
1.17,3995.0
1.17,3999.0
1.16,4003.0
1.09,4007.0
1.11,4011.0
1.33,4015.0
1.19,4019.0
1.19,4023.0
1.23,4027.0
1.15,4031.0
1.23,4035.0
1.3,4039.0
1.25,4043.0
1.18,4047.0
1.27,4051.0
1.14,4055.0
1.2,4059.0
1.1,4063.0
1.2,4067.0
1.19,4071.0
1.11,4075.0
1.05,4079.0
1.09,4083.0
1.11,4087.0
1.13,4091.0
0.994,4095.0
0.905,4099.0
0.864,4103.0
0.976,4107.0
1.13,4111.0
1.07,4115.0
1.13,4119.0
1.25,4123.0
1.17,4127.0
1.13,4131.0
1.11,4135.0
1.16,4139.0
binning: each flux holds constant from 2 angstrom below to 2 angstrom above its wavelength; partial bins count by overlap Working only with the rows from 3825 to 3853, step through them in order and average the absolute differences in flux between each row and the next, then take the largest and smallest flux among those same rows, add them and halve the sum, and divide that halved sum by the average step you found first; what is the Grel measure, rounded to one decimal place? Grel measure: 7.7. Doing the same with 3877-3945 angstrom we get 6.4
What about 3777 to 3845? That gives 10.8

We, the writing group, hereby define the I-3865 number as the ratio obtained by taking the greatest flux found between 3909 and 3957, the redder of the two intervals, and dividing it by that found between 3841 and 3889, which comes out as 1.24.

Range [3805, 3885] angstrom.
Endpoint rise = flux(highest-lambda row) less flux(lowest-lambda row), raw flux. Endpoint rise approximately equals -0.20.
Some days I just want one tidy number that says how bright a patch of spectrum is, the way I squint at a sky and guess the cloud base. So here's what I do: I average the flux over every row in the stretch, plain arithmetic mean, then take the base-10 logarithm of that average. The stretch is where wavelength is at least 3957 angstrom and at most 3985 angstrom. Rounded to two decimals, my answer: -0.16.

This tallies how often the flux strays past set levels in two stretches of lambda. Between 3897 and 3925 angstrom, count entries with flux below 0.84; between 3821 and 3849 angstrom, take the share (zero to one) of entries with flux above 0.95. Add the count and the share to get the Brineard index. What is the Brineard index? 1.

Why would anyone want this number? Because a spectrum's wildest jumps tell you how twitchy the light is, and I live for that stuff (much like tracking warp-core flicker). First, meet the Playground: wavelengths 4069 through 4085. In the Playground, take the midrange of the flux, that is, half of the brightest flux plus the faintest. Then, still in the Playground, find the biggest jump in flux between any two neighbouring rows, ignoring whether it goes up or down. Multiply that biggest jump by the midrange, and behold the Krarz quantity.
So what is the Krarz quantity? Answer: 0.090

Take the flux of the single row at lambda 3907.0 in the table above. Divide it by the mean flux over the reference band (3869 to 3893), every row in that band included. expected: 1.3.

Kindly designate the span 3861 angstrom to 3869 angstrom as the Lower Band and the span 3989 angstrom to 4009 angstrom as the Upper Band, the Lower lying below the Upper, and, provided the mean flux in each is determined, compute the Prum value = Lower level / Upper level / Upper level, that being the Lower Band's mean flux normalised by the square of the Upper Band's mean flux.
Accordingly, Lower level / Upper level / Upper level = 0.59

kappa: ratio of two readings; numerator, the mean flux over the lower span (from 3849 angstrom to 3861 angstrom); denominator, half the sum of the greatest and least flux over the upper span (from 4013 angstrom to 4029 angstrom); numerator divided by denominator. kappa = 0.6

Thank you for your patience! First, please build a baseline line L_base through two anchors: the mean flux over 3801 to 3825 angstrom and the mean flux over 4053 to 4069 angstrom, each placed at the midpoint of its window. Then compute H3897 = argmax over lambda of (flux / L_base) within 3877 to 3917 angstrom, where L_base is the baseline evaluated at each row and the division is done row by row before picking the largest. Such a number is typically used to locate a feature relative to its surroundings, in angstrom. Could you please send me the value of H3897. 3915.0 angstrom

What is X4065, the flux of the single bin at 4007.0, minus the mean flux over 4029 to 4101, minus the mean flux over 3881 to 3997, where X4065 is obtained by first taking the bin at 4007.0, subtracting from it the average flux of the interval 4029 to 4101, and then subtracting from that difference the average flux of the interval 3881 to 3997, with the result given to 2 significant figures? -0.85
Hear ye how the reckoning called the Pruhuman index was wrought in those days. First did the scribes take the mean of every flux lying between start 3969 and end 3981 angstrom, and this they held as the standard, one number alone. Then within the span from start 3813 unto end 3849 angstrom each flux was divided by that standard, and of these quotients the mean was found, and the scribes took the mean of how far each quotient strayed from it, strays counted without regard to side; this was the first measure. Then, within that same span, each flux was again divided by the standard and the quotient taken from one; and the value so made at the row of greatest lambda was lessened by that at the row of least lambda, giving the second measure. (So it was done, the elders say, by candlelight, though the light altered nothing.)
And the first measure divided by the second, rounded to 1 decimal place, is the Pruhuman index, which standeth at 1.4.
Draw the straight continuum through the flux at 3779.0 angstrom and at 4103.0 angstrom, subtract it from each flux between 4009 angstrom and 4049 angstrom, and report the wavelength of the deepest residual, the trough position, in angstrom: 4011.0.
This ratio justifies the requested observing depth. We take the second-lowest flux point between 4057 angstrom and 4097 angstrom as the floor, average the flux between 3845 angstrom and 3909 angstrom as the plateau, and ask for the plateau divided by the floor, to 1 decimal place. 0.7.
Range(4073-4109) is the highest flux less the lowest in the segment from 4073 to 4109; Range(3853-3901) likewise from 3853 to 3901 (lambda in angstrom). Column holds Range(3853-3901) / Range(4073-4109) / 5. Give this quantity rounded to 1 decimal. 0.2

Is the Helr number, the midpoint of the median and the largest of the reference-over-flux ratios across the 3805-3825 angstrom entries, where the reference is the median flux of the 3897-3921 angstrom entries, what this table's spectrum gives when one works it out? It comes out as 1.24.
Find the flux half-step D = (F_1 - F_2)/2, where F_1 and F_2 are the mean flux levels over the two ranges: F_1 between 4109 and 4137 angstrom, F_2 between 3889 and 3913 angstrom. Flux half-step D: 0.15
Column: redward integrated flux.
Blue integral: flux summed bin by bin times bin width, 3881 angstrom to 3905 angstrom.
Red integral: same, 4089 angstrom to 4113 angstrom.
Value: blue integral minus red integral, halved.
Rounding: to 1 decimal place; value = -3.1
